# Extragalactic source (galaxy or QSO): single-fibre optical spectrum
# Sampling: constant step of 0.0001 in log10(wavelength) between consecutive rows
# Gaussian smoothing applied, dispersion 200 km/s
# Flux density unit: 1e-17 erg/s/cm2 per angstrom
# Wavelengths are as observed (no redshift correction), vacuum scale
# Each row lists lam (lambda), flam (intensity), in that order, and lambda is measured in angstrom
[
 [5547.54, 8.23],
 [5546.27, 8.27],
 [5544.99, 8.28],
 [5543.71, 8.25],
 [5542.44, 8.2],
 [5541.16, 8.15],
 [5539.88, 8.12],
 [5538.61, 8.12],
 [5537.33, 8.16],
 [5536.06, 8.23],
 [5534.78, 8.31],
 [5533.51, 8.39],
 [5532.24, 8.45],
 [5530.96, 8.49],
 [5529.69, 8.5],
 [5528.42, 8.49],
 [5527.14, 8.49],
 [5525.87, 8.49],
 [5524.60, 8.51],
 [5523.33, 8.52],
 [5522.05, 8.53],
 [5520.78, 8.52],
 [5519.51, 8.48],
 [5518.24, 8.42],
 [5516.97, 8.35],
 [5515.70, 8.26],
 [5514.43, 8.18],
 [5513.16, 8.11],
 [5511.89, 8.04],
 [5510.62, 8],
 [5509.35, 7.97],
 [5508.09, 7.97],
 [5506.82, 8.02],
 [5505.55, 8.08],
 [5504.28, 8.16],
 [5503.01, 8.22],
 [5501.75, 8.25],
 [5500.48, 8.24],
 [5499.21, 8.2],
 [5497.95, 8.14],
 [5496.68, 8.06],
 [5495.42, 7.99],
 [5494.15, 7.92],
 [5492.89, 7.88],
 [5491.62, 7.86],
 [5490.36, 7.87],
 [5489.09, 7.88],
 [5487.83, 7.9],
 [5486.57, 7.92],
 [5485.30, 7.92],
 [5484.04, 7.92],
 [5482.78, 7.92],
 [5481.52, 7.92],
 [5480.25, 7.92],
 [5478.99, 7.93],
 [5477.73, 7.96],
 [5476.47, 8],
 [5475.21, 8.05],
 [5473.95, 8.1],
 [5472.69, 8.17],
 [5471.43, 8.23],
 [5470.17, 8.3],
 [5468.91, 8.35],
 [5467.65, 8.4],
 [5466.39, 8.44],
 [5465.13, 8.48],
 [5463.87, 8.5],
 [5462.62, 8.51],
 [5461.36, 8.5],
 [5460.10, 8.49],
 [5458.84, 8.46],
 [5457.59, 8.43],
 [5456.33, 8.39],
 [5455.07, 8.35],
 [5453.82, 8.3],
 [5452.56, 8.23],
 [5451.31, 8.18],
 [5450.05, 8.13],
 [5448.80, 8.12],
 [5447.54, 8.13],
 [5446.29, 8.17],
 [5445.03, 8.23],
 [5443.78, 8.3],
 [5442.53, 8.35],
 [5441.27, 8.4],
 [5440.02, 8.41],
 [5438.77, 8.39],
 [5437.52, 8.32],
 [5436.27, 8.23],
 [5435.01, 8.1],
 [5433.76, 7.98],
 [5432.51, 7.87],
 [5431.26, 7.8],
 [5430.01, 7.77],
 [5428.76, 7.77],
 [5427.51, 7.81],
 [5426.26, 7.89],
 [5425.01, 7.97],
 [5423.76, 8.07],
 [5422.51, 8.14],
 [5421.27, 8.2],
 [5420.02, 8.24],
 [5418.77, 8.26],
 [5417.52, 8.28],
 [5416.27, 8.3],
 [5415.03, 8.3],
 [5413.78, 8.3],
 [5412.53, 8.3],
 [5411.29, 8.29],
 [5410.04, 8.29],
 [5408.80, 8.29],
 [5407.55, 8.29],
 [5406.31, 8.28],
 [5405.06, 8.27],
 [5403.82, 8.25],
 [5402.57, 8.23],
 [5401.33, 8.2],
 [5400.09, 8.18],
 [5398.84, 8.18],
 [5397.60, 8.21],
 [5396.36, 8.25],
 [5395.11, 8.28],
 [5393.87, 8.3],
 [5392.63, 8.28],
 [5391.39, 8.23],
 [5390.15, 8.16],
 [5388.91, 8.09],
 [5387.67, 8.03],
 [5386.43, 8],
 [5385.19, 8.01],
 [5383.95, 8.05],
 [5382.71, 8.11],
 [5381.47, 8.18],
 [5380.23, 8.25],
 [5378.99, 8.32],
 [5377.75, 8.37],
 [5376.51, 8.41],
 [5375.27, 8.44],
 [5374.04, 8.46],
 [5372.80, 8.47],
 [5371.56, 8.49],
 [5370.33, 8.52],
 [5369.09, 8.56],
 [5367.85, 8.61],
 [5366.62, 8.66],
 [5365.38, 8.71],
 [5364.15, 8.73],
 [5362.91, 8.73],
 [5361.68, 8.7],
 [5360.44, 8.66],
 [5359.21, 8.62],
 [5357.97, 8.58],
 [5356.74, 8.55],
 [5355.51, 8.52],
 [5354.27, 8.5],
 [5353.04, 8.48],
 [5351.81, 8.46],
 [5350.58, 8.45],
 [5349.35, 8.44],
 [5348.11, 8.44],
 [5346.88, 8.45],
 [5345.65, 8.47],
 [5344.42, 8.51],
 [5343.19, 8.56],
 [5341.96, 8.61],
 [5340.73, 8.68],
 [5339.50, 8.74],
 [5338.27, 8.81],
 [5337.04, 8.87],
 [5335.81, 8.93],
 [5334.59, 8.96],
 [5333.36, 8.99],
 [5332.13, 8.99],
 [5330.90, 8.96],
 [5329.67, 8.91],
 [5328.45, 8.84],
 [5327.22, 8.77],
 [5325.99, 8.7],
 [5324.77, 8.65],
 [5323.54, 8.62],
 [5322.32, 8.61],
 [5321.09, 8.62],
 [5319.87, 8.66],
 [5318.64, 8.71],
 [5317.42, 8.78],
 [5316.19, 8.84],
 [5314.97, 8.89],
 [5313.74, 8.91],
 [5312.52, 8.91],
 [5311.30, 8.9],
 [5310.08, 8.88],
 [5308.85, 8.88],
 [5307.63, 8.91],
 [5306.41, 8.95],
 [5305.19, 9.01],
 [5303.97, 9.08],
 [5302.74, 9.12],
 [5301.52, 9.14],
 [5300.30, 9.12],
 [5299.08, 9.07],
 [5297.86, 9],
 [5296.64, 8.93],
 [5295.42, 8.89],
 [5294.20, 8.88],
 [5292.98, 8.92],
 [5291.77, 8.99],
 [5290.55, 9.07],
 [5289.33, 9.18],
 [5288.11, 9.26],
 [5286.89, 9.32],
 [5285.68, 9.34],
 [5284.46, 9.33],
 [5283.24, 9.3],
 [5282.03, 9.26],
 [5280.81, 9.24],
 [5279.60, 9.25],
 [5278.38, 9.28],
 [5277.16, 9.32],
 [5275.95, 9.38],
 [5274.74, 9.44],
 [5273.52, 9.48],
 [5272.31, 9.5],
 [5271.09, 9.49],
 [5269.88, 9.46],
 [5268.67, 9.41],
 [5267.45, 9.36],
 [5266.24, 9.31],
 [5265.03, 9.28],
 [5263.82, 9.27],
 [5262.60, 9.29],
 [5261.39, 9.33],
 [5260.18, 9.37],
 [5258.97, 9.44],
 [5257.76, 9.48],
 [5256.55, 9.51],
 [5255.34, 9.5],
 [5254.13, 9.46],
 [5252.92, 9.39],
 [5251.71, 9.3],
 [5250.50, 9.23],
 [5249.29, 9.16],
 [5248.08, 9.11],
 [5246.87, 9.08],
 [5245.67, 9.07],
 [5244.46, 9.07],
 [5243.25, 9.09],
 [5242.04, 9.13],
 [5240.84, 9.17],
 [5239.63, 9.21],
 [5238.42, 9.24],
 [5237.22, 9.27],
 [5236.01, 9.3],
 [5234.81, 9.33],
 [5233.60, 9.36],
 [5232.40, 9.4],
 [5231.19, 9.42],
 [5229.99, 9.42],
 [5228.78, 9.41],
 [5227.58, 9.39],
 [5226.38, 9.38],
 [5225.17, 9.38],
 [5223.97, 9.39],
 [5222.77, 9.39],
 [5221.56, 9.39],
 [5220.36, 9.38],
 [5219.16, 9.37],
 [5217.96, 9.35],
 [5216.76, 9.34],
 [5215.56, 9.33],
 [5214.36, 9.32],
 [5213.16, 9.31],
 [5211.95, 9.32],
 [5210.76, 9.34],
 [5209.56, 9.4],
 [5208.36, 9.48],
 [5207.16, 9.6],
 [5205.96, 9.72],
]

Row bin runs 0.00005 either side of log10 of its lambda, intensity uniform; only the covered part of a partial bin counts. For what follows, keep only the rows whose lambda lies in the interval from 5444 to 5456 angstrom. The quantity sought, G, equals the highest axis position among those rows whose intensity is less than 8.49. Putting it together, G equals 5455.07 angstrom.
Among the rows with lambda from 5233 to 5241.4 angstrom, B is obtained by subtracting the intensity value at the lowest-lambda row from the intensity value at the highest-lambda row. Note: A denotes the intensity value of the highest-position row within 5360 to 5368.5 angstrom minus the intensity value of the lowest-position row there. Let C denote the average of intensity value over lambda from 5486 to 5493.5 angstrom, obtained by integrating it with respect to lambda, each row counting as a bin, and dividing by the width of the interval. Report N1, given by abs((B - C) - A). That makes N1 8.0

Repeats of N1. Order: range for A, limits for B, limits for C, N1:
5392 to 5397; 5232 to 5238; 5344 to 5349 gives 8.6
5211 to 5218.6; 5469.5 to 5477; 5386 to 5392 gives 8.4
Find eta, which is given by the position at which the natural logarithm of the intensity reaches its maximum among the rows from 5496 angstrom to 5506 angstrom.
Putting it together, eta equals 5501.75 angstrom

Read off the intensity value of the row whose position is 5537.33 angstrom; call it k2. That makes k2 8.16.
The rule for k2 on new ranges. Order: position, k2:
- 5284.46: 9.33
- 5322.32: 8.61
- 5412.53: 8.3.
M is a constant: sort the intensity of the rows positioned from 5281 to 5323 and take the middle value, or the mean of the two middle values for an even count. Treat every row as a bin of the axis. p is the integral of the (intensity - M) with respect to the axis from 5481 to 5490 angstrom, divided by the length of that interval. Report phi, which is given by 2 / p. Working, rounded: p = -1.03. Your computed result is -1.9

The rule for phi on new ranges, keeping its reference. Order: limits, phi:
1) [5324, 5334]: -21.8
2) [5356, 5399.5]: -3.6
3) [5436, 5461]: -3.1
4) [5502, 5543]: -3.0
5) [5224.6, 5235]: 4.4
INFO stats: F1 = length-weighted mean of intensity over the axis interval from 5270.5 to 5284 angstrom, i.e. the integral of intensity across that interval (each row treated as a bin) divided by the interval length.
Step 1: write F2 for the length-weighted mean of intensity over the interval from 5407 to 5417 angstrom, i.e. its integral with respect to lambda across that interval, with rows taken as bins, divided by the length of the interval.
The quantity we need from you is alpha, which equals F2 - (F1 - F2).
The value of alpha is 7.2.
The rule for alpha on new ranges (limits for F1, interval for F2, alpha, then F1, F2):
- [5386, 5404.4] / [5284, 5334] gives 9.7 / 8.2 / 8.94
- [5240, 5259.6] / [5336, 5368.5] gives 7.9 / 9.3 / 8.60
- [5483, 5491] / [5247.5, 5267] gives 10.8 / 7.9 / 9.34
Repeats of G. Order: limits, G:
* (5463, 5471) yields 5470.17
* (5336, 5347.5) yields 5346.88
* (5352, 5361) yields 5353.04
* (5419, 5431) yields 5430.01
